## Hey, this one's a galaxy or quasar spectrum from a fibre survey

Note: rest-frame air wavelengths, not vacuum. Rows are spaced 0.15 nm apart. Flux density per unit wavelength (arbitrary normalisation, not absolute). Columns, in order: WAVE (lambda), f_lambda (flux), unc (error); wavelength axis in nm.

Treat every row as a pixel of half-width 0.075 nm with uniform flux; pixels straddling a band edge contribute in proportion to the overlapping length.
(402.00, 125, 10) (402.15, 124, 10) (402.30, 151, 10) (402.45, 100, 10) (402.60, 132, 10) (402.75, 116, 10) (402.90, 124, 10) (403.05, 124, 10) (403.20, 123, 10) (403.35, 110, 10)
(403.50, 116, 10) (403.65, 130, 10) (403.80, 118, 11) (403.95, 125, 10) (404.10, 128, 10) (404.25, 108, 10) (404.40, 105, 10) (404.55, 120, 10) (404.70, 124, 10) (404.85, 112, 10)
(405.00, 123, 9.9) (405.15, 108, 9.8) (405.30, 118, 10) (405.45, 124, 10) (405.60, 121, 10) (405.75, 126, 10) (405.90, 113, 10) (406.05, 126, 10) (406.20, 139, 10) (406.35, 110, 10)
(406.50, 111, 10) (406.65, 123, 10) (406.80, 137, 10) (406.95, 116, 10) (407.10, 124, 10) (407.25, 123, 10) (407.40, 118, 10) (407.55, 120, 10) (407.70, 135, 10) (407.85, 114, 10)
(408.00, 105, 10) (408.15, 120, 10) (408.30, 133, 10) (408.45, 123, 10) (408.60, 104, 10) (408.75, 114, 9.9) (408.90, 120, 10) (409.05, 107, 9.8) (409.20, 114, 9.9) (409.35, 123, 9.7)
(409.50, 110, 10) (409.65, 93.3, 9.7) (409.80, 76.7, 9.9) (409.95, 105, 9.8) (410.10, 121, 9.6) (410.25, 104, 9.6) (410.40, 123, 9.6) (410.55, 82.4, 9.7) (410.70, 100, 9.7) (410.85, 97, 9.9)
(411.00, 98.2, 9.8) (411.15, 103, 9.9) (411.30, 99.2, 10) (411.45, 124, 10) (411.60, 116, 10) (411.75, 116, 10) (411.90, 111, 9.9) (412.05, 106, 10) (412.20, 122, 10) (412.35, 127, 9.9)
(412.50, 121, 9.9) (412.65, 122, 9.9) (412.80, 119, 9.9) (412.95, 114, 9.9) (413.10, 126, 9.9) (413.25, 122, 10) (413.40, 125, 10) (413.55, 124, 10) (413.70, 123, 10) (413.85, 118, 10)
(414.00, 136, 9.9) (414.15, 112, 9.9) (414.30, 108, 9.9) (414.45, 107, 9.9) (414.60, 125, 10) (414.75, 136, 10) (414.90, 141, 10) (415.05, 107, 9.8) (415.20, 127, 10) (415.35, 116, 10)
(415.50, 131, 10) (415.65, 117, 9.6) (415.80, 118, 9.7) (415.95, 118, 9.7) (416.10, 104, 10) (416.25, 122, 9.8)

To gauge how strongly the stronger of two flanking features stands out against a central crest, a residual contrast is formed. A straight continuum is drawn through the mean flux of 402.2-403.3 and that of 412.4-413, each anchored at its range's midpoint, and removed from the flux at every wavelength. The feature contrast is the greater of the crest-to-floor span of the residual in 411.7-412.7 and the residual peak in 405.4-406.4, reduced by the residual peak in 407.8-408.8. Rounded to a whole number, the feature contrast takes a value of 10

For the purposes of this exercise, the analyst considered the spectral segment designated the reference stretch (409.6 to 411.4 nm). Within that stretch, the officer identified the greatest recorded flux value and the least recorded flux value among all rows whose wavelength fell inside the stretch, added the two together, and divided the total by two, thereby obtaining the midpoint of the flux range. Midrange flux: 100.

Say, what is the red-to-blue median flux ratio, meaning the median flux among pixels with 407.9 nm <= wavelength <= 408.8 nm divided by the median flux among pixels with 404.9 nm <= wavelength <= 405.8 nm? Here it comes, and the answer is 0.96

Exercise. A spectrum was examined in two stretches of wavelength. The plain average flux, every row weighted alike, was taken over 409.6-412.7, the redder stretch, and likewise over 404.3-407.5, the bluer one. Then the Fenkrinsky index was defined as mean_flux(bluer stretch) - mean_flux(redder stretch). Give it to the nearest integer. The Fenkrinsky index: 12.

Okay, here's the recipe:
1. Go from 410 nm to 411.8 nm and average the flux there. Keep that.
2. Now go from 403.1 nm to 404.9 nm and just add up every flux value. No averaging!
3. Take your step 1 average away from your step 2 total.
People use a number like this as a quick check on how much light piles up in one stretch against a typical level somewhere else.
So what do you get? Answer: 1312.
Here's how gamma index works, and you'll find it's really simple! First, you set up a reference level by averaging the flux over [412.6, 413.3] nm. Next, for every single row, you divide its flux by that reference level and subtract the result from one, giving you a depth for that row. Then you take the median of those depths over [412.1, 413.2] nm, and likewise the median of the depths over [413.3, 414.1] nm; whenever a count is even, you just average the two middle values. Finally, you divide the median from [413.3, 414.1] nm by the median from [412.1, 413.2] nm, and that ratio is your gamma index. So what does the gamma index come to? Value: 2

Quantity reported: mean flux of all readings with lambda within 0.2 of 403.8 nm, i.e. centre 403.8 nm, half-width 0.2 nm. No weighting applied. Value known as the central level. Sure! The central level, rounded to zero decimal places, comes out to 124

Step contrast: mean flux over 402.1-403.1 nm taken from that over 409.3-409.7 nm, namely -16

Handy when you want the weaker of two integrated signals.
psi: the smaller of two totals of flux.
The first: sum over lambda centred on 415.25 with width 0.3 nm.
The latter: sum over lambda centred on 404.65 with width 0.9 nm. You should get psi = 243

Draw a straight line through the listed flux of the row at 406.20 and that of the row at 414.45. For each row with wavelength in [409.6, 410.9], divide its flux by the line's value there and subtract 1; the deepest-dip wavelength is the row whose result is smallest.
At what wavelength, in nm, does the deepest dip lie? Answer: 409.80 nm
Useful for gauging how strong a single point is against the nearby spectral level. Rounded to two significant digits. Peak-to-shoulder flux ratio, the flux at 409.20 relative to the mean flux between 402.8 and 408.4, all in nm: 0.95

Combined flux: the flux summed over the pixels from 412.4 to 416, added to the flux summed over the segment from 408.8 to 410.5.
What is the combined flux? 4110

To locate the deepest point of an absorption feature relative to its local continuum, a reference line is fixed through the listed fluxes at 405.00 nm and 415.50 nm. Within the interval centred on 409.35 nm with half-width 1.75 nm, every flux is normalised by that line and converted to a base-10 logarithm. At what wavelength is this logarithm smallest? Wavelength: 409.80 nm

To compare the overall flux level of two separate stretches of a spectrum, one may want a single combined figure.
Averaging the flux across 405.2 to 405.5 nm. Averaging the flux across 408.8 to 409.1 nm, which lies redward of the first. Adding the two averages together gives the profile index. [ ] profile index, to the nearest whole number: 234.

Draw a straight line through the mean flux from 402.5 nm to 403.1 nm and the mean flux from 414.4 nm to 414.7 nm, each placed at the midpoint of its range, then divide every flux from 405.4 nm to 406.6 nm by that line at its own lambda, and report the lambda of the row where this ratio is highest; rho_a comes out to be 406.20 nm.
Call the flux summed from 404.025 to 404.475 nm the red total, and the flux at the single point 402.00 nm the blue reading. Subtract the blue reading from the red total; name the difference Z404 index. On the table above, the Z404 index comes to 216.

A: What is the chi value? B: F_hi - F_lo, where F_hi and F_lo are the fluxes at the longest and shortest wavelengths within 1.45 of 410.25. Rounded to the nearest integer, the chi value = -4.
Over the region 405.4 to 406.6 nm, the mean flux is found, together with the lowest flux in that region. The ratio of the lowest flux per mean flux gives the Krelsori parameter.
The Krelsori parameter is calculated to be 0.907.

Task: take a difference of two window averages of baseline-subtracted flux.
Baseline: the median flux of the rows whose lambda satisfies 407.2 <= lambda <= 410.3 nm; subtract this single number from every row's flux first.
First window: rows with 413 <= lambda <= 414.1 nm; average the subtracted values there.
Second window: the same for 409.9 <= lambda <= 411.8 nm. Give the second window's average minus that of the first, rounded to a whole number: -18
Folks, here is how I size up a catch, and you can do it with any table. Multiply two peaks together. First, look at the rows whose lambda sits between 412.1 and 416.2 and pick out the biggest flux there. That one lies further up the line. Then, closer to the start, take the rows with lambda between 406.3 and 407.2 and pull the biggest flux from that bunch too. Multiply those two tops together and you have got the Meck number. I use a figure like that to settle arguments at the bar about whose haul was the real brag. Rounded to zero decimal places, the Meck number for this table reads 19317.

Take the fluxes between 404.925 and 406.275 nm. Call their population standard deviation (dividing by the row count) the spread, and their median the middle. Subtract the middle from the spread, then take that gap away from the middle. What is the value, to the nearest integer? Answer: 238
